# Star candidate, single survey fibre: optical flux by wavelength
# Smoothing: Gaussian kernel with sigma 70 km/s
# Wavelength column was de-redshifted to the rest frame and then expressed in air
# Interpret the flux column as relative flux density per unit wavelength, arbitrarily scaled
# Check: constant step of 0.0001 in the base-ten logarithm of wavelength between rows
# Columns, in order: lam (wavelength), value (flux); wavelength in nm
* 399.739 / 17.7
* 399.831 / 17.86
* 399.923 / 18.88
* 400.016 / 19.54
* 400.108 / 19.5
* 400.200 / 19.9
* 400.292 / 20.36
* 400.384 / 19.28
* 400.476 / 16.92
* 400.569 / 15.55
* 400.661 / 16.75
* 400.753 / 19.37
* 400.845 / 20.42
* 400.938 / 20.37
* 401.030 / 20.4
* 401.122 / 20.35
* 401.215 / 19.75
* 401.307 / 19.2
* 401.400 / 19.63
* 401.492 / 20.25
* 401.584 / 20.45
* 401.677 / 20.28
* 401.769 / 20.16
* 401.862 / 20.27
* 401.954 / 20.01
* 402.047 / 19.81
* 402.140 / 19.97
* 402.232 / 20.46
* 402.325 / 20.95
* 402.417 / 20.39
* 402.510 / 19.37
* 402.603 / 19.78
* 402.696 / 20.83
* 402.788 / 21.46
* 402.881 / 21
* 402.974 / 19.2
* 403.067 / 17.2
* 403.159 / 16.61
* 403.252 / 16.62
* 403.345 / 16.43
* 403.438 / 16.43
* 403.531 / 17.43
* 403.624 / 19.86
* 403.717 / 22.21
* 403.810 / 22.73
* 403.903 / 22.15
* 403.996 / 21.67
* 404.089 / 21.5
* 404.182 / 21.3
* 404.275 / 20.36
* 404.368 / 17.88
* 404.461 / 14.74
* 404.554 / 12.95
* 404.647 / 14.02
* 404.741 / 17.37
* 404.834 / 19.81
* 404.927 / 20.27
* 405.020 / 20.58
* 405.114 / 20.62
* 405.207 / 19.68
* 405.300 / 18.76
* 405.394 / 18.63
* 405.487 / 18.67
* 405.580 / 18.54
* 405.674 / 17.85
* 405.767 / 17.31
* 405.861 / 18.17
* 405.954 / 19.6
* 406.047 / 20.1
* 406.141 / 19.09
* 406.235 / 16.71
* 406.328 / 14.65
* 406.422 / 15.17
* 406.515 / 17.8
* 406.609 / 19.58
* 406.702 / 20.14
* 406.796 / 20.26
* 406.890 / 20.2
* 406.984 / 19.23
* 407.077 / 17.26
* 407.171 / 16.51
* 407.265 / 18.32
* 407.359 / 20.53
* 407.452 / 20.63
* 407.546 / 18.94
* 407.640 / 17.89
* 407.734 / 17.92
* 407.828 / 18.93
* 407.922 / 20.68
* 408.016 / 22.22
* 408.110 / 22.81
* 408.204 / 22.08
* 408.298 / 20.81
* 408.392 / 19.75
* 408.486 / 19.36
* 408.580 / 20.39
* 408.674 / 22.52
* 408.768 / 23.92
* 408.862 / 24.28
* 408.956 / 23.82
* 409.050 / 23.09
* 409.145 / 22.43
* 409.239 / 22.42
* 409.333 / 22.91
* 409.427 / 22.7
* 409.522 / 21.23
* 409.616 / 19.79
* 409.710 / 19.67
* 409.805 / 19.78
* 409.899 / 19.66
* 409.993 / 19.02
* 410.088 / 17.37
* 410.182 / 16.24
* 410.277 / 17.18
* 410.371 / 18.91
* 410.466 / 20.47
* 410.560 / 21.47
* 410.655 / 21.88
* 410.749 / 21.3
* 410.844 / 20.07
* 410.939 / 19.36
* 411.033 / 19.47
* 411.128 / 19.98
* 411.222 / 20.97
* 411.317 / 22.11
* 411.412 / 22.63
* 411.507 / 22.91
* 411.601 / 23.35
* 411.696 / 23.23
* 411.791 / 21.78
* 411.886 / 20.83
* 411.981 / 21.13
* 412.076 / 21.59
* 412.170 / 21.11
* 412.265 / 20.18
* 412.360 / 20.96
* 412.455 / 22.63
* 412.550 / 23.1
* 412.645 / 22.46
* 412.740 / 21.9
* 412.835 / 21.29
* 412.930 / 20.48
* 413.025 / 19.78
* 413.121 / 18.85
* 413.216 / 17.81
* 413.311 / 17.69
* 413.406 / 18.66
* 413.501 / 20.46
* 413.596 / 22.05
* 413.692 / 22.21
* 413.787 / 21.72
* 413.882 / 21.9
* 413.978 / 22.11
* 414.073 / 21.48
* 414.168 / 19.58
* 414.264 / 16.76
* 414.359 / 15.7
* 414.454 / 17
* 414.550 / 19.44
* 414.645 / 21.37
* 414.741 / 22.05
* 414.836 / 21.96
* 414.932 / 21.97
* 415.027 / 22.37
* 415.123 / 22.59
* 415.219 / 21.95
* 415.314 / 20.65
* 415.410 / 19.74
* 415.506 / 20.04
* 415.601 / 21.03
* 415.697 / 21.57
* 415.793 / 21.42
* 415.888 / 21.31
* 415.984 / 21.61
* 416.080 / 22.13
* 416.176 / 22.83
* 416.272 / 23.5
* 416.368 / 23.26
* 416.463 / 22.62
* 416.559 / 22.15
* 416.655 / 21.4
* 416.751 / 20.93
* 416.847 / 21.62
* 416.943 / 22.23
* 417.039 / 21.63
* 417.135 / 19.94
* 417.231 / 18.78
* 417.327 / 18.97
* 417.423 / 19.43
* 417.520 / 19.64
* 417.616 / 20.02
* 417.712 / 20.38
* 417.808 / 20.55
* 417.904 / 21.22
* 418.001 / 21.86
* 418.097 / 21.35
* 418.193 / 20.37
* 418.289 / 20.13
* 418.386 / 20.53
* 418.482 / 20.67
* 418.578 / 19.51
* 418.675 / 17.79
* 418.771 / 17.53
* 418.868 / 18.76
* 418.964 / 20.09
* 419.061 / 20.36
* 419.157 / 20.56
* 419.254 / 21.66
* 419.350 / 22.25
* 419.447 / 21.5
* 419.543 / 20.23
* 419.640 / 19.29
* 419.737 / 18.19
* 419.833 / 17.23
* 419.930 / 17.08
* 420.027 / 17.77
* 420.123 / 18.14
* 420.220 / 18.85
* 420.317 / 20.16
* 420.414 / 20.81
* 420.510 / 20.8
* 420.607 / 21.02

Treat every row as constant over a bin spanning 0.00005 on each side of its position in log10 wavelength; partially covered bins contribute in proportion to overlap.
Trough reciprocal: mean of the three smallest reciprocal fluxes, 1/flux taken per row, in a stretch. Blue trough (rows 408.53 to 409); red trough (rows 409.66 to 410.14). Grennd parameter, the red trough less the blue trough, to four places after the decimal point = 0.0091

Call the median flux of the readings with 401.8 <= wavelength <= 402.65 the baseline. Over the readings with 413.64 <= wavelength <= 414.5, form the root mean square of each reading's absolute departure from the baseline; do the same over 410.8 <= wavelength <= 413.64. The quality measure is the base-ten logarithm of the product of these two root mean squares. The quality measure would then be 0.66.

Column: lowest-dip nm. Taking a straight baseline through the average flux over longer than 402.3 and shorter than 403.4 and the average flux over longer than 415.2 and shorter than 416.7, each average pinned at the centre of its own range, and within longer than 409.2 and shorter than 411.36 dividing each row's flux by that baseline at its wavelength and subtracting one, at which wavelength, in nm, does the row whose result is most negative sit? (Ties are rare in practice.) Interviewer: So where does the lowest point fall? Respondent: 410.182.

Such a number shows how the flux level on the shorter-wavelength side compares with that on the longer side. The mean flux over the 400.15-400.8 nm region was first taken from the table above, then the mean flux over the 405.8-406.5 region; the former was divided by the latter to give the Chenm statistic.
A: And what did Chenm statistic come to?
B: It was 1.04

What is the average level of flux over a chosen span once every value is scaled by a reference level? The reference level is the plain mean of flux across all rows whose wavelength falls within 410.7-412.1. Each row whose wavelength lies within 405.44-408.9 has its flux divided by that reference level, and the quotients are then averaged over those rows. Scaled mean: 0.91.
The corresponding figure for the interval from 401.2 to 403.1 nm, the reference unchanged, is 0.94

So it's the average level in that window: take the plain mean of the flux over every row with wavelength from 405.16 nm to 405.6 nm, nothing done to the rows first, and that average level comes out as 18.9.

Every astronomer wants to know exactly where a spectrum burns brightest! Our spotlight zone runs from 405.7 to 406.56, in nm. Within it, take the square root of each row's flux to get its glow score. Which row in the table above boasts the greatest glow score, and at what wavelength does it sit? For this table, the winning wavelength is 406.047 nm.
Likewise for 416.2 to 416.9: 416.272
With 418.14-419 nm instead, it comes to 418.482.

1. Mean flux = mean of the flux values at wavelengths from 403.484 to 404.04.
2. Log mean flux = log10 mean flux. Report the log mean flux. 1.32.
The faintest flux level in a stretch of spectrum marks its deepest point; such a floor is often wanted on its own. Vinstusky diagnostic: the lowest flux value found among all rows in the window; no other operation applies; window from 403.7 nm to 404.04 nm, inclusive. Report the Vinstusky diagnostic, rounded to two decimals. 21.67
